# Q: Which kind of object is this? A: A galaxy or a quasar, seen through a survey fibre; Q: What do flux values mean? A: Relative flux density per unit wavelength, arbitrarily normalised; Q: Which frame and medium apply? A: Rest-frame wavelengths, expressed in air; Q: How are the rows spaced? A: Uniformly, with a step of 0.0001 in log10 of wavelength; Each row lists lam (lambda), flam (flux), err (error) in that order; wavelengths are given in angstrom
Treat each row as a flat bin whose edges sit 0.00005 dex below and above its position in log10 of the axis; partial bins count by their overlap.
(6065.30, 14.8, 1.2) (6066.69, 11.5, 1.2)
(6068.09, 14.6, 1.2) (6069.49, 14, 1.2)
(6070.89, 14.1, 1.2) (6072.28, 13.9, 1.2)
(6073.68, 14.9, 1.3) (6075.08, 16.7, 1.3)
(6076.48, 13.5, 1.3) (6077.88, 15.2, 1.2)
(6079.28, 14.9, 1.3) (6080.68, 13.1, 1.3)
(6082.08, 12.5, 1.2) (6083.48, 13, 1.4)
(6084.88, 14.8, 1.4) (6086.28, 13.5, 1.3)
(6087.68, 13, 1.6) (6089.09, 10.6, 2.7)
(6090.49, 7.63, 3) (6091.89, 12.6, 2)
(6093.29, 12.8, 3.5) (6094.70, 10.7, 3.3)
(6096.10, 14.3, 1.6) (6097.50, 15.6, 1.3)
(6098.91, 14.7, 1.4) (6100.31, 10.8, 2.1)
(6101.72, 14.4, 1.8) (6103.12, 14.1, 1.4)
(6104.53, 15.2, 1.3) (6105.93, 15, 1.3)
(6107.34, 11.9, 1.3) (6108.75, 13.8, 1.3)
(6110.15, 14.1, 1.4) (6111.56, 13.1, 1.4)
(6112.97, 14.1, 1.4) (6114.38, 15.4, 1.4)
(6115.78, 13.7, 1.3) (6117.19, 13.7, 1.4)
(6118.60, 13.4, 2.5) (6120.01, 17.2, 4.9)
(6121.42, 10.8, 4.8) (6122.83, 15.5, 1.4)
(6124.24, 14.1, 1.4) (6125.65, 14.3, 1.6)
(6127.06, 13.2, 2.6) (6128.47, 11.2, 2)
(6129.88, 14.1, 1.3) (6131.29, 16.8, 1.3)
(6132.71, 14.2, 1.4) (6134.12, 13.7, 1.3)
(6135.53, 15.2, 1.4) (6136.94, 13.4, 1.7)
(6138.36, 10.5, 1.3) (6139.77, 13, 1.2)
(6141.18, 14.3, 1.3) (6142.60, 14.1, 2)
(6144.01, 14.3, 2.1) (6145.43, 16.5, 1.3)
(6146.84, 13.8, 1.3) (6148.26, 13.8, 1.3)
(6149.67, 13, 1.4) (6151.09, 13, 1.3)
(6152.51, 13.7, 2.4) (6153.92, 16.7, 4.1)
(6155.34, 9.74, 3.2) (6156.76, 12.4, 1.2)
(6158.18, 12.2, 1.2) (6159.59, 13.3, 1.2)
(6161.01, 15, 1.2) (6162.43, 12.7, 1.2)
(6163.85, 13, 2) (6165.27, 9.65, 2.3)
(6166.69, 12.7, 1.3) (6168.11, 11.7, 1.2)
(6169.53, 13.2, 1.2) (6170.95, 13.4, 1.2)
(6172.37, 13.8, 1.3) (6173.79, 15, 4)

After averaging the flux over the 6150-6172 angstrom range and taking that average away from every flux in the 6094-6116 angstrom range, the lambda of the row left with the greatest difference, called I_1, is 6097.50 angstrom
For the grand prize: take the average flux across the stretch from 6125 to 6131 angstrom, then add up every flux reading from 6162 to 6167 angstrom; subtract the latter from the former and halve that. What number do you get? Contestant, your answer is -17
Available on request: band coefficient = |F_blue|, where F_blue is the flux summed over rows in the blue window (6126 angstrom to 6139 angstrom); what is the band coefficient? 122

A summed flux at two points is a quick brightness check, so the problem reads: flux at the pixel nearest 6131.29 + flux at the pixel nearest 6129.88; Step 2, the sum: 30.9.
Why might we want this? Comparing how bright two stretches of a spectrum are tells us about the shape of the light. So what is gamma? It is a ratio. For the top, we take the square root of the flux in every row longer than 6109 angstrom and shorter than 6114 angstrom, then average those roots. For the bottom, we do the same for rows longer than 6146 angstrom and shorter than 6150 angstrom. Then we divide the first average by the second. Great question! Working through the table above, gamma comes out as 1.01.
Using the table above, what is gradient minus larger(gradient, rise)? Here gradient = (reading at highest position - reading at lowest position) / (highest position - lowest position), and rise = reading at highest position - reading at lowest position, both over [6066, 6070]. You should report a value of -1.6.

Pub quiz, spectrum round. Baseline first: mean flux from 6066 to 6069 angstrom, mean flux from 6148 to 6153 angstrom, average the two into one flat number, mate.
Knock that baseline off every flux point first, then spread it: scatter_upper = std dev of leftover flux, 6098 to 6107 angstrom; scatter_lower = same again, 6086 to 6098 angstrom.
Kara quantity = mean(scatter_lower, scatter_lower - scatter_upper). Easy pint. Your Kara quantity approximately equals 1.5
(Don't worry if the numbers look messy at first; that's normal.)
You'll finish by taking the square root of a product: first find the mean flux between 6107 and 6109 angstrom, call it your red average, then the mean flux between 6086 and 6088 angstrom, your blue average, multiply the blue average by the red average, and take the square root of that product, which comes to 13.0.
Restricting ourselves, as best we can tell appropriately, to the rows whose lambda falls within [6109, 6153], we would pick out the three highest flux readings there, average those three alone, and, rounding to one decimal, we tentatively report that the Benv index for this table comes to 16.8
